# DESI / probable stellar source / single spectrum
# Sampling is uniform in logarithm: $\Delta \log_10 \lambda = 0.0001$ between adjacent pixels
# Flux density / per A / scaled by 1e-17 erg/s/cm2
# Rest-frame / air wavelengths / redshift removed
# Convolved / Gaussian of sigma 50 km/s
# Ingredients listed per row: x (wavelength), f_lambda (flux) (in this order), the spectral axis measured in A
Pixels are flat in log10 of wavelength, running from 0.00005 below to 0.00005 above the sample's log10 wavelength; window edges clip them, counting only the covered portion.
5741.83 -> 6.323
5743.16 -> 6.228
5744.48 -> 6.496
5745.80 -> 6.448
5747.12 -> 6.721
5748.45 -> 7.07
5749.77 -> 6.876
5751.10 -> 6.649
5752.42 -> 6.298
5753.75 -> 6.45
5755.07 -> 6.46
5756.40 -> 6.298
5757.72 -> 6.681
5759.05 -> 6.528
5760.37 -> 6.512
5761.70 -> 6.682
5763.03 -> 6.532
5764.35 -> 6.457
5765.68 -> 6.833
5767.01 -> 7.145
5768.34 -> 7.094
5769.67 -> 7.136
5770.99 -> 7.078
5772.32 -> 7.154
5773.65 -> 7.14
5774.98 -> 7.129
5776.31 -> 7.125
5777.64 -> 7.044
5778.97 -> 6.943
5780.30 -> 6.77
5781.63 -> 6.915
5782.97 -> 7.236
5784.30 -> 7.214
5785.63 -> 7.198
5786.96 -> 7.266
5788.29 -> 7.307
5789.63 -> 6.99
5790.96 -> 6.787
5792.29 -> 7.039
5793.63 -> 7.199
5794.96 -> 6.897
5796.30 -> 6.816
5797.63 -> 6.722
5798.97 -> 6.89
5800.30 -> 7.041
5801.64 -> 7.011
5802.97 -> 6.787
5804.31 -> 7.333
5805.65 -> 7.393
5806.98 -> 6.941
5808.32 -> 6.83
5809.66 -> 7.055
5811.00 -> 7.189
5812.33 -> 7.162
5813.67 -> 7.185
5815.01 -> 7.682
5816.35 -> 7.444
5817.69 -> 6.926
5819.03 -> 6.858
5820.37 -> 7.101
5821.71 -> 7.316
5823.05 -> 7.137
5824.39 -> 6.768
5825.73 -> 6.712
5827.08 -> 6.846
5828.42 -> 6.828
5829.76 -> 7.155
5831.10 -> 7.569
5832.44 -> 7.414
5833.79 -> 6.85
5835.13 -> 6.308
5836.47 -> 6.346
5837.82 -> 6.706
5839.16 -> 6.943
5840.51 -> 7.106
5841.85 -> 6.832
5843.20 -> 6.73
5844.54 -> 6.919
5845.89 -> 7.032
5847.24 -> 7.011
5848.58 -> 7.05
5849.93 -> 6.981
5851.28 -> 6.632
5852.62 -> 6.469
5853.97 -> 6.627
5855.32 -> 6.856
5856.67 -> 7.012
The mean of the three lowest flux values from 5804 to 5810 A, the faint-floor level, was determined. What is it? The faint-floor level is 6.94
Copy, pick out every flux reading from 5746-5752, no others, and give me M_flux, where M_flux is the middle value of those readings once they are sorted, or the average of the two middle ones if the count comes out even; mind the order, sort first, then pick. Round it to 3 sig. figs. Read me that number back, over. 6.80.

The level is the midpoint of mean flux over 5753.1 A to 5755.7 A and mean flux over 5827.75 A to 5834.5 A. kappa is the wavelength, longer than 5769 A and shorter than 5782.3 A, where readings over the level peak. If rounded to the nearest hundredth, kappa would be 5772.32 A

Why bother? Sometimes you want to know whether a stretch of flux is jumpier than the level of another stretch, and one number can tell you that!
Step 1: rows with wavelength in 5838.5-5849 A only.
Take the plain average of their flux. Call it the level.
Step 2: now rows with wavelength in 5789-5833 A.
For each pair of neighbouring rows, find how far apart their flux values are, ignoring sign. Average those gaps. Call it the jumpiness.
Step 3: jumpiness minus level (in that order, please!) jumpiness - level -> -6.74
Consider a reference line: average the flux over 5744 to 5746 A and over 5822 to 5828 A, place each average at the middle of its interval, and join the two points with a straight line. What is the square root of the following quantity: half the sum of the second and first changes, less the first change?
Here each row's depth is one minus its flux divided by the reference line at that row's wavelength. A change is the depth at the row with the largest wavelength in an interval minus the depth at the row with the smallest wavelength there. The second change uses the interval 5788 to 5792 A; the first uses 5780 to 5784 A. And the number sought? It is 0.27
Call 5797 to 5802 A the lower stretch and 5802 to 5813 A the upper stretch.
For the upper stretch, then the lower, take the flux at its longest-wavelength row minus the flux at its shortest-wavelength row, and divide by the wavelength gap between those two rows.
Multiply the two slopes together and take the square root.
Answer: 0.054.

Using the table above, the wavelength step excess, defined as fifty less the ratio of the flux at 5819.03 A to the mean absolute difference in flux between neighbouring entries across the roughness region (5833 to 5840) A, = 27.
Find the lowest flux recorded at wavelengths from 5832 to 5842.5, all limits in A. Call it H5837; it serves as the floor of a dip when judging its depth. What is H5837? 6.308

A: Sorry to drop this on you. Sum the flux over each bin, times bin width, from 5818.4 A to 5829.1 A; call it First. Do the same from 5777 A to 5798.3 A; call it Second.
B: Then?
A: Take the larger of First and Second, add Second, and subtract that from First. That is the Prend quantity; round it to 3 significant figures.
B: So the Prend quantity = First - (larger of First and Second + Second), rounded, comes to -225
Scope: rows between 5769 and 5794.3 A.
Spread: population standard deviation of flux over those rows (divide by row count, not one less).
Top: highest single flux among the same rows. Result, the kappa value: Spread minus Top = -7.16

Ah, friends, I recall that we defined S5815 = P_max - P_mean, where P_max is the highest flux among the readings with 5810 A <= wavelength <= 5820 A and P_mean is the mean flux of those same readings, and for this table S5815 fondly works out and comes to 0.48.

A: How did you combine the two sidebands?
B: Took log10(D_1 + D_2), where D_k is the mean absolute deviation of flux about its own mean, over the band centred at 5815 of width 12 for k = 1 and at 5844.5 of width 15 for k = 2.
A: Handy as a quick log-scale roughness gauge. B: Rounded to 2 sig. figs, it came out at -0.52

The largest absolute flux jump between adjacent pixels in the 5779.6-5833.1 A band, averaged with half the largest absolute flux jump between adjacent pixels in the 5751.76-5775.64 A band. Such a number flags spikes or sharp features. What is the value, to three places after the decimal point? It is 0.369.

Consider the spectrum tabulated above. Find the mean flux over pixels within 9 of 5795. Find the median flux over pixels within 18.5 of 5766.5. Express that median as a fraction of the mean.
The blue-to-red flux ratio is 0.99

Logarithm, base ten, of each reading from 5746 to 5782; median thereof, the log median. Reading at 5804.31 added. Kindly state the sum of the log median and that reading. 8.2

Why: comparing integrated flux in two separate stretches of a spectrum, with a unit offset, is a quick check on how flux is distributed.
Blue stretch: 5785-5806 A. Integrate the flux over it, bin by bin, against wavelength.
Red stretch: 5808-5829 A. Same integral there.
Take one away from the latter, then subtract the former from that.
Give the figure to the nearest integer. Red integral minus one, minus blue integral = 0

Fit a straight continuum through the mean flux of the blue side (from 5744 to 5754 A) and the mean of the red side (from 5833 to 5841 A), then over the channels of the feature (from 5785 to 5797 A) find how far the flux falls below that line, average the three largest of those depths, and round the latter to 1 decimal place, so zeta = -0.2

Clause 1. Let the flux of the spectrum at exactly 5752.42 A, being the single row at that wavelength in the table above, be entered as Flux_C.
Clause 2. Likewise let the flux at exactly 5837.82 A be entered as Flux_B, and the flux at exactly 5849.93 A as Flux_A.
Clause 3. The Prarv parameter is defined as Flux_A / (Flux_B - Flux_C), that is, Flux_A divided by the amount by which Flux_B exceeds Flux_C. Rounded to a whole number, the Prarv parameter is 17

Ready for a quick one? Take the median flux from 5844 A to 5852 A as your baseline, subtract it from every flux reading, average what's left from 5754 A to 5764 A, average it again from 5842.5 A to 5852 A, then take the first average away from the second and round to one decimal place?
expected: 0.4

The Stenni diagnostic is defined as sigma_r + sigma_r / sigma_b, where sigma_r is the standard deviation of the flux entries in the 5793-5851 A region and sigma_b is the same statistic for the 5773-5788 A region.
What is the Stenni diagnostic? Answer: 2.1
